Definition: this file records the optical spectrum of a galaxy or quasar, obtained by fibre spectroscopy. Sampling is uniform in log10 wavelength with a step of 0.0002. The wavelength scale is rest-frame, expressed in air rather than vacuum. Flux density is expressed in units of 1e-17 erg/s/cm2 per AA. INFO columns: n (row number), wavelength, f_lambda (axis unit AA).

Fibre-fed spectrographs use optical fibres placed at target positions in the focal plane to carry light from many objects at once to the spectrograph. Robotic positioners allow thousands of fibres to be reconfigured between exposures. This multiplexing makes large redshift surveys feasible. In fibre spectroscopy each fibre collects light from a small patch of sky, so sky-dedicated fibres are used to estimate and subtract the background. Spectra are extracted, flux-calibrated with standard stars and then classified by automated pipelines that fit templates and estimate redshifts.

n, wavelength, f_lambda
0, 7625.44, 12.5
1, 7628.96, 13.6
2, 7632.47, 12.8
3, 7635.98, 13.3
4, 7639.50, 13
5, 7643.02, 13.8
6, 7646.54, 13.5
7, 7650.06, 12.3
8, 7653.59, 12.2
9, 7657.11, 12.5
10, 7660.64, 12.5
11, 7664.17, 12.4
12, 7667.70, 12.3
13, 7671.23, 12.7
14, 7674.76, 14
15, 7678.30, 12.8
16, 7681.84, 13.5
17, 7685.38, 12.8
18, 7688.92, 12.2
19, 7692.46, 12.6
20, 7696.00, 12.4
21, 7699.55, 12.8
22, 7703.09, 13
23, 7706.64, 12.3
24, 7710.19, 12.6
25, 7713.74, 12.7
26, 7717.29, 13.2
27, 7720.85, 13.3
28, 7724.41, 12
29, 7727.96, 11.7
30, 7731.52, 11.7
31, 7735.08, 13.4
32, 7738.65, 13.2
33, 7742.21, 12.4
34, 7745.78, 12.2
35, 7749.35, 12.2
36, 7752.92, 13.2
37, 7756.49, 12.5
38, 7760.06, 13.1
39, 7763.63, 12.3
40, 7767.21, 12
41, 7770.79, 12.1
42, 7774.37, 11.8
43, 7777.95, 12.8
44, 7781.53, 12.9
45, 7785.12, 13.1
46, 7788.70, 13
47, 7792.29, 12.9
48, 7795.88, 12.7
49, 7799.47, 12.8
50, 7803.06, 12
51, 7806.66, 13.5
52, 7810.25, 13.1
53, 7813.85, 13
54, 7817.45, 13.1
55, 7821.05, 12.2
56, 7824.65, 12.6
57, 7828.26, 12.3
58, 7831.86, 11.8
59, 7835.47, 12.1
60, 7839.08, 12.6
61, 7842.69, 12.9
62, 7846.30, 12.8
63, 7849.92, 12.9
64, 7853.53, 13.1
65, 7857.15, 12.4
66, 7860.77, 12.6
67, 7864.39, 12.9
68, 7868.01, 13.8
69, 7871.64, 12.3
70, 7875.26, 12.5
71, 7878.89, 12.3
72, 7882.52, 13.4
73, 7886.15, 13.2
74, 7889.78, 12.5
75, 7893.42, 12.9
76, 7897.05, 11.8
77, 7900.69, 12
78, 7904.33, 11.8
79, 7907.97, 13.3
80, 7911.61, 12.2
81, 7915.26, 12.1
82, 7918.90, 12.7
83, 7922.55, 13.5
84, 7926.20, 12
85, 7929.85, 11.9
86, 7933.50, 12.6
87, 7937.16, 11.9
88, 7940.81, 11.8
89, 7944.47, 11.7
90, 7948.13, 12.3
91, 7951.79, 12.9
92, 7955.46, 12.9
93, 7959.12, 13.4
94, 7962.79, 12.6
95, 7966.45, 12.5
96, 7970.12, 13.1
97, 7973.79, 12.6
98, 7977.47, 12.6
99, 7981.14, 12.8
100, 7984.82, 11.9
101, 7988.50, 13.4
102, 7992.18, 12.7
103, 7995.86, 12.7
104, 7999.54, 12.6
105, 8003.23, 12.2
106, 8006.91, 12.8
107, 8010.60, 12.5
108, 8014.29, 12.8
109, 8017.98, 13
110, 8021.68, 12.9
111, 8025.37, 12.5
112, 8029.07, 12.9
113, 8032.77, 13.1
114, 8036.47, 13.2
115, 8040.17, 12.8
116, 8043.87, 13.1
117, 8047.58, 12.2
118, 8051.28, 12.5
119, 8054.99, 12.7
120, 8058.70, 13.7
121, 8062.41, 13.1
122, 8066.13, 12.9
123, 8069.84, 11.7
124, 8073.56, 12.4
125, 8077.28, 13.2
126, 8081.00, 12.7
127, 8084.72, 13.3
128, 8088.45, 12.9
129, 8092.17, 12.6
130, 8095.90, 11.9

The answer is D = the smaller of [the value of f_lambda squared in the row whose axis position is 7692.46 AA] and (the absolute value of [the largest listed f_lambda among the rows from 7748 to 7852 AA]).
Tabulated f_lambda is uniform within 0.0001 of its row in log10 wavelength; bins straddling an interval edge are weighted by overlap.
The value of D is 13.5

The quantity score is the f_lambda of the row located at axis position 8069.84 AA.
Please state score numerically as 11.7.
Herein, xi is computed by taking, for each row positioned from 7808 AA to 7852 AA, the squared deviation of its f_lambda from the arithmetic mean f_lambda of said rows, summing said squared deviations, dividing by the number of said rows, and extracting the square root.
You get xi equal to 0.41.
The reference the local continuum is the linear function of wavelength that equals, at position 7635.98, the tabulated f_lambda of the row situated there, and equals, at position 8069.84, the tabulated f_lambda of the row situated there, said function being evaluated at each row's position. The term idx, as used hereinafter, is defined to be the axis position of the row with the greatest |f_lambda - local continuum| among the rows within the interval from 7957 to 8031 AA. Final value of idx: 7988.50 AA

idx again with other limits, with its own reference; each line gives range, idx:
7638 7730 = 7727.96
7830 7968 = 7868.01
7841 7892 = 7868.01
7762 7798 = 7774.37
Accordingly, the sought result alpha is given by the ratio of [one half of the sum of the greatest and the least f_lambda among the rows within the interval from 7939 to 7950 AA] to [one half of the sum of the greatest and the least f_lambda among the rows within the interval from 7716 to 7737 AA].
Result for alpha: 0.96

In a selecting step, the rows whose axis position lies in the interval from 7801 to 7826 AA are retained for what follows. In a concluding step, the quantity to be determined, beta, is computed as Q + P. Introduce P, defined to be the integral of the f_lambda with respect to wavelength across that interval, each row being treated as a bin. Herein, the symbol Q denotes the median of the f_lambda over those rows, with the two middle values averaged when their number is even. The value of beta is 333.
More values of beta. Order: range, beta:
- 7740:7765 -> 327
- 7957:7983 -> 345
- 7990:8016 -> 341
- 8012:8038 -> 348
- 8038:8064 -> 348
